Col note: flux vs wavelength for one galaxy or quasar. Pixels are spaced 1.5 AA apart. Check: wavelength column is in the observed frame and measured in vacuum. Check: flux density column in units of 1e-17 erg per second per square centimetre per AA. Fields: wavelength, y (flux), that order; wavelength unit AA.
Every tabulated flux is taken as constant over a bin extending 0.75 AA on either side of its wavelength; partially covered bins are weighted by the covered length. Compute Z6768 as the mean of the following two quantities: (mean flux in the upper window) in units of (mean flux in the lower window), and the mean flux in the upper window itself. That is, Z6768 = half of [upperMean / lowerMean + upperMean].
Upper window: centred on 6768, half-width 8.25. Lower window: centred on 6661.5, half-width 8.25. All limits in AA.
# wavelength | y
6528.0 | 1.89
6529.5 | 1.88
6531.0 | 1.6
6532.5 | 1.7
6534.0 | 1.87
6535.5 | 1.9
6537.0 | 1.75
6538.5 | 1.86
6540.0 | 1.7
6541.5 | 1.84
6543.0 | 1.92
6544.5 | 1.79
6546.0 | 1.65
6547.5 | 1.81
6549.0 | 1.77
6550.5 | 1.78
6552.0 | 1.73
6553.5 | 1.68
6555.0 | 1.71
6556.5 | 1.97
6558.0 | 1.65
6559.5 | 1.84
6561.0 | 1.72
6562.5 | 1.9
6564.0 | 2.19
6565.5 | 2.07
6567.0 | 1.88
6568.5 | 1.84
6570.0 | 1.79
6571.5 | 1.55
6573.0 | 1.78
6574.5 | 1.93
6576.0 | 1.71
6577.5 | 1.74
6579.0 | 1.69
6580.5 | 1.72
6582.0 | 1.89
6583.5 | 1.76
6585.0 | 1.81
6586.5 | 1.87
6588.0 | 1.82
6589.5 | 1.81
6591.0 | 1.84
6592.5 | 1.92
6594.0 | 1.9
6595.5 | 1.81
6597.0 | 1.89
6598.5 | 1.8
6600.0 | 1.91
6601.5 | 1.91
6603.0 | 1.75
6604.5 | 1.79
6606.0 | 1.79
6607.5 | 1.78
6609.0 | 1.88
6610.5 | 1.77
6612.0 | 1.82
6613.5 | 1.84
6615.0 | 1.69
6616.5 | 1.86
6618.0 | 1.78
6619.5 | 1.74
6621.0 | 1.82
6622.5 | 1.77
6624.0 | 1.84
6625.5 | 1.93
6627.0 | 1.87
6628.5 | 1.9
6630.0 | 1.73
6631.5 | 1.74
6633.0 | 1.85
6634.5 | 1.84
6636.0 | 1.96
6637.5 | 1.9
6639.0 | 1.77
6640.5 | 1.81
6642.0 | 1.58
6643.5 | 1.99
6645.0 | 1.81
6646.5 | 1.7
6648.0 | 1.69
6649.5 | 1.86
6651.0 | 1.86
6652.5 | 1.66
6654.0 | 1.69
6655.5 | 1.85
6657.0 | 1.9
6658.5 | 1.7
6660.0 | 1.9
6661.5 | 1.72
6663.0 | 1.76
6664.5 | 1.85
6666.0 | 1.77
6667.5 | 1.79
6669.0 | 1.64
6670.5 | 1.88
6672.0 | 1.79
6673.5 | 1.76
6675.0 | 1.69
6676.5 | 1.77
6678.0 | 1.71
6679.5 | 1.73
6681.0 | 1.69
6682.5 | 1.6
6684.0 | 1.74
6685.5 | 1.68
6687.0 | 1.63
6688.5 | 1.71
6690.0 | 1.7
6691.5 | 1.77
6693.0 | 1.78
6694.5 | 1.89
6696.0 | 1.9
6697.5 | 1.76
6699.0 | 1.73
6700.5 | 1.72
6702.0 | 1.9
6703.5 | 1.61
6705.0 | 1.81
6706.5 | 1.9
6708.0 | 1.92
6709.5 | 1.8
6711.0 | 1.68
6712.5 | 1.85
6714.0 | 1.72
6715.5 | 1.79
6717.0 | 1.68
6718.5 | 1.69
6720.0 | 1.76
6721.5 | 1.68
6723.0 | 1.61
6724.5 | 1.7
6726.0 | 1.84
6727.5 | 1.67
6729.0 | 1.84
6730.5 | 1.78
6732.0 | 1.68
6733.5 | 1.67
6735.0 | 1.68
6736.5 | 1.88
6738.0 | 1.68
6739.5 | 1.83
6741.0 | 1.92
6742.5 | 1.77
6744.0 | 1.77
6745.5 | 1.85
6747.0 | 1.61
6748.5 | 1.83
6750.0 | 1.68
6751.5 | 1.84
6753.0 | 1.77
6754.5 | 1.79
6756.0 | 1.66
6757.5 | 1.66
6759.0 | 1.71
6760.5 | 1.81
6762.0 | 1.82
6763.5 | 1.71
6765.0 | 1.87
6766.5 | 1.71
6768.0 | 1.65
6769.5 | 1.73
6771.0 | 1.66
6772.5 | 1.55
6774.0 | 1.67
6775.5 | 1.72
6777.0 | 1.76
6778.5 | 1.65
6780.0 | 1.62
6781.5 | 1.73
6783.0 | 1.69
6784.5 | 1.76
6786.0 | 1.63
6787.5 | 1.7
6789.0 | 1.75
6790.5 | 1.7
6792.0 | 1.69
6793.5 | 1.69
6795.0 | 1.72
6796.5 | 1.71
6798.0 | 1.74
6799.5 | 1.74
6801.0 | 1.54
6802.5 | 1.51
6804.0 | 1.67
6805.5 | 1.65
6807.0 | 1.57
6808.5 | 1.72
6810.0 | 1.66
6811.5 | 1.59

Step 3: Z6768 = 1.34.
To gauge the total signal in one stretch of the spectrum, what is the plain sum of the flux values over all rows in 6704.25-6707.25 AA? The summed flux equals 3.71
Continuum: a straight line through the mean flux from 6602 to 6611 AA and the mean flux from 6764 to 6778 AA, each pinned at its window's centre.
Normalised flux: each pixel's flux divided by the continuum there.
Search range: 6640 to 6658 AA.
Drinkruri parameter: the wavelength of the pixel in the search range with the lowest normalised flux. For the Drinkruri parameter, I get 6642.0 AA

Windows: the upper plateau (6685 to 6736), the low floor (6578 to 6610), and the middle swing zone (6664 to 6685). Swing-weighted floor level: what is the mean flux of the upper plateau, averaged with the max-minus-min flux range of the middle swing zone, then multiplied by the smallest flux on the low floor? 1.72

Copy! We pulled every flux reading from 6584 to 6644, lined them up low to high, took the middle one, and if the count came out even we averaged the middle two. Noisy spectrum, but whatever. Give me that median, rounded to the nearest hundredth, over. 1.82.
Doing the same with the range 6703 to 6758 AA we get 1.77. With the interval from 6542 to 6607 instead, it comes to 1.81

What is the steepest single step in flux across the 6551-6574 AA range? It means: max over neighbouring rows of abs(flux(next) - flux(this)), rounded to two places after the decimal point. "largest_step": 0.32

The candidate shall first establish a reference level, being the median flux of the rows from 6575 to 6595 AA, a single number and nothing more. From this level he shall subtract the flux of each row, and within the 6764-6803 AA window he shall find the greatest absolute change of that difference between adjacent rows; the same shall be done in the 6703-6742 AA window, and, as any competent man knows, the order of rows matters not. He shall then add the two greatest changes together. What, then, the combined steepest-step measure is 0.40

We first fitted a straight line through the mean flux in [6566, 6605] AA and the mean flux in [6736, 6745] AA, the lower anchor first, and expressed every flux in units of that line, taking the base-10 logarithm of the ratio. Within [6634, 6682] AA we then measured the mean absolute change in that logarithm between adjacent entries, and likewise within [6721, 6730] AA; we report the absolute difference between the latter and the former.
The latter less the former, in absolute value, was 0.0047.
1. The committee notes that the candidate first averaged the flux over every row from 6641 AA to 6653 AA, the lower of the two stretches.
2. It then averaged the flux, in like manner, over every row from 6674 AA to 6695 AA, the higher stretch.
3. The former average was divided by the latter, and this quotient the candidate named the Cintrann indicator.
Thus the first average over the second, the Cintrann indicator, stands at 1.03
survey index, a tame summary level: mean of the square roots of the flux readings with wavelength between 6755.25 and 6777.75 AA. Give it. 1.308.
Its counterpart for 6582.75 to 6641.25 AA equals 1.352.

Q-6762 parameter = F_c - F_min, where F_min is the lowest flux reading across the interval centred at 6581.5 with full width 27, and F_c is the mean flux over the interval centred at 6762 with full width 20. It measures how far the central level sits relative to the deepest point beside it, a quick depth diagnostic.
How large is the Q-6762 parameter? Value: 0.18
